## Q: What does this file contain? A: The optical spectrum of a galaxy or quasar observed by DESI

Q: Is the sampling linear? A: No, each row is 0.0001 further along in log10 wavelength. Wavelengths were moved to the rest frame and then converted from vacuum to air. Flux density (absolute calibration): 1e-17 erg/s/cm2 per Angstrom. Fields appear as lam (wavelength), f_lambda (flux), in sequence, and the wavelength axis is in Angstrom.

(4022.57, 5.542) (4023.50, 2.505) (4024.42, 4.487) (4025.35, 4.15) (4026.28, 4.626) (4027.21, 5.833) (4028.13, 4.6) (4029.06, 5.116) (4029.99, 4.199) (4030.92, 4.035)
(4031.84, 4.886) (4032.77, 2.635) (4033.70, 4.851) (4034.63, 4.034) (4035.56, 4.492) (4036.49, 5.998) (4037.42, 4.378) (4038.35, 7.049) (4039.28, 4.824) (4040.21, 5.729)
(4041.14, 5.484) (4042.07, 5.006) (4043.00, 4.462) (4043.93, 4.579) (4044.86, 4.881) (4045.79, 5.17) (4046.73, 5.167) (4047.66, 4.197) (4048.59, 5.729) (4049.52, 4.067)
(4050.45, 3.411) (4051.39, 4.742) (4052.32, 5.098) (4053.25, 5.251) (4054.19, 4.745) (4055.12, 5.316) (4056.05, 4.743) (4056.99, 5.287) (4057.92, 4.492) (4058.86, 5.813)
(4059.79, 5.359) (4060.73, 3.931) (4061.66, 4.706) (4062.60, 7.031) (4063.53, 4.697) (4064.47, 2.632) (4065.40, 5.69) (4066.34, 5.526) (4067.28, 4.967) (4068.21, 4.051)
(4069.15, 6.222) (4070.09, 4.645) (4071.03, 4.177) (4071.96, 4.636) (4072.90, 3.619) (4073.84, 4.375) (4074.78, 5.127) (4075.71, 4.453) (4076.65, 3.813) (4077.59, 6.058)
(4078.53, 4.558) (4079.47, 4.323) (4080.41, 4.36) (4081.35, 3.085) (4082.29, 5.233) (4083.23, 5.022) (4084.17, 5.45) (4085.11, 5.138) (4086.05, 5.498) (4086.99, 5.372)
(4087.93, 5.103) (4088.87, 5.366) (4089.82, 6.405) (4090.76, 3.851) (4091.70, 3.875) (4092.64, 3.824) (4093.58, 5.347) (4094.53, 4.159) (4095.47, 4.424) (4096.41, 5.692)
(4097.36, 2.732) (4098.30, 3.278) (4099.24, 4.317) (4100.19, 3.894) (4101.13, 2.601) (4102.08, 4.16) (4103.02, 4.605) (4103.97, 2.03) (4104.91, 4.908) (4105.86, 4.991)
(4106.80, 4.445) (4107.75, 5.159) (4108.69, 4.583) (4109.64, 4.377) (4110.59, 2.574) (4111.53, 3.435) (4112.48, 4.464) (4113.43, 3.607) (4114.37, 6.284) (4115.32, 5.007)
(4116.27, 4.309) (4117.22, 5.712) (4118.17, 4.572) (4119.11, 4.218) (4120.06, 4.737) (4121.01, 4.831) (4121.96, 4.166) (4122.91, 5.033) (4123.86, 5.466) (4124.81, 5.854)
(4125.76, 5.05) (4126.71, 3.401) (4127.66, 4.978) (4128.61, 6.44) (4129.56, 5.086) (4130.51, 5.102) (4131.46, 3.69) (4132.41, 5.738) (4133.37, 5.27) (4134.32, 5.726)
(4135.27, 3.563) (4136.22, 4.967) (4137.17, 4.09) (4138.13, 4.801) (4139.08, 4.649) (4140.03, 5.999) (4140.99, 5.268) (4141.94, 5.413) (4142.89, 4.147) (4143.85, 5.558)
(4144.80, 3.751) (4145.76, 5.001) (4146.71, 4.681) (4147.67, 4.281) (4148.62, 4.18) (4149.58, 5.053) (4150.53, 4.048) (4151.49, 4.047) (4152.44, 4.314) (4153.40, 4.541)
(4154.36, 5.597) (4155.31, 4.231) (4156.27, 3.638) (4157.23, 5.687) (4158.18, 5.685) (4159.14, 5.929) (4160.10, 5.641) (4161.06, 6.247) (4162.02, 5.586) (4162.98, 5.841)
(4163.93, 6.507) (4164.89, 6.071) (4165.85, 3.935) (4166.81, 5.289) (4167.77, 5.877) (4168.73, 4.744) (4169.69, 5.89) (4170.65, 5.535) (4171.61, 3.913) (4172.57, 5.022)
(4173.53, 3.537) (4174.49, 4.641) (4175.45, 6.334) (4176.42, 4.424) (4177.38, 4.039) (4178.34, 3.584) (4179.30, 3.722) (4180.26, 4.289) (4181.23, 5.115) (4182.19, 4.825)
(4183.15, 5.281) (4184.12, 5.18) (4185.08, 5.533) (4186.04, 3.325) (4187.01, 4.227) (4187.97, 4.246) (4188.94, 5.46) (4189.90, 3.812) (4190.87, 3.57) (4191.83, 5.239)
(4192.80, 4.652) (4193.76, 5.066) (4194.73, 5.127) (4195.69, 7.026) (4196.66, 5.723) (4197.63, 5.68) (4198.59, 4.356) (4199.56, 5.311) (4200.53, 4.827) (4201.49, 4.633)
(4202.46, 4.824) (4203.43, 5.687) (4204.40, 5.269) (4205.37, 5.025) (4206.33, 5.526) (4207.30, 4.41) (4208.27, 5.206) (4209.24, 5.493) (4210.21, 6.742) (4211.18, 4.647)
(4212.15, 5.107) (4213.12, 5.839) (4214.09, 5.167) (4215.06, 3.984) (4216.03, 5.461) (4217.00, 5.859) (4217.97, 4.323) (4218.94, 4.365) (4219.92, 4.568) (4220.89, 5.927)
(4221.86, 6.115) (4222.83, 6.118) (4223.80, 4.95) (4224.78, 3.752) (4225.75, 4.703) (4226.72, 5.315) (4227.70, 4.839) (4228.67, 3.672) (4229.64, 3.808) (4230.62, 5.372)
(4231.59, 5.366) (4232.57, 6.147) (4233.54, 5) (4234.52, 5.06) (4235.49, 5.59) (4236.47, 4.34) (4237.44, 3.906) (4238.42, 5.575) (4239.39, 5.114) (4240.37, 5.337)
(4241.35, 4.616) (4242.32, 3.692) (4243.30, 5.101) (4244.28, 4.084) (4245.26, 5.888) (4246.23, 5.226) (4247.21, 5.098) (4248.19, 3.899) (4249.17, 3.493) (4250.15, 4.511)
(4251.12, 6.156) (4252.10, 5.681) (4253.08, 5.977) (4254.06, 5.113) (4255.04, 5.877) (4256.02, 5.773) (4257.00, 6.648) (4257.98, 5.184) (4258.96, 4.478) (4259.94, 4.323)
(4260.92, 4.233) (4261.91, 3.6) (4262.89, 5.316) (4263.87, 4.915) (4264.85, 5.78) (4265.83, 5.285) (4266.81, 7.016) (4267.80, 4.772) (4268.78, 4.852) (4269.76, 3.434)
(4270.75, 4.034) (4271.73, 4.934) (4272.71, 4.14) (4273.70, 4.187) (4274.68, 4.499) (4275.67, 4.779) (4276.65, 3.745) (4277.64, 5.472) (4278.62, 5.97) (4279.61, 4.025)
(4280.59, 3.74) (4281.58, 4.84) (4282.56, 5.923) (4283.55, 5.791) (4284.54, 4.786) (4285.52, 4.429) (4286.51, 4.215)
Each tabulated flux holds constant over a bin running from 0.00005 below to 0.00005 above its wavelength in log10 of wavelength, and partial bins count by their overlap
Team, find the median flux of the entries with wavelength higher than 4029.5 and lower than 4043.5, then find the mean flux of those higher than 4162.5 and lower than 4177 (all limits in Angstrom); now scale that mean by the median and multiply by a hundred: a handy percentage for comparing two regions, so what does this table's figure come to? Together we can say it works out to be 107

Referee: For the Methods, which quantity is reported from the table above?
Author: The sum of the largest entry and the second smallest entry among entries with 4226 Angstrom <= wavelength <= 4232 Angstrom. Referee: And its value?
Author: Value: 9.2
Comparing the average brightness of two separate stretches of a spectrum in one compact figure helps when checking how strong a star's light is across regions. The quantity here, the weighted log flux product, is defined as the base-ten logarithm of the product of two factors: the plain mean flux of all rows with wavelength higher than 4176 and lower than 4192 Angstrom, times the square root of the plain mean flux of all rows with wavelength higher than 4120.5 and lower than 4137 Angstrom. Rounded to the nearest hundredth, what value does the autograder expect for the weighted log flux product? 1.00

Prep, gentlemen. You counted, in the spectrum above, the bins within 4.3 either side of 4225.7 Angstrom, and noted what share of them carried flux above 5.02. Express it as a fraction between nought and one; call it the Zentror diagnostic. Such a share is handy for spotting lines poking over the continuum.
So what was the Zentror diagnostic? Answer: 0.33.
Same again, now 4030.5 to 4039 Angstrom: 0.22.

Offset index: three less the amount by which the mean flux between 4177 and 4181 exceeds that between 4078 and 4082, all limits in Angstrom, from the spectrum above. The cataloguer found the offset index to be 3.2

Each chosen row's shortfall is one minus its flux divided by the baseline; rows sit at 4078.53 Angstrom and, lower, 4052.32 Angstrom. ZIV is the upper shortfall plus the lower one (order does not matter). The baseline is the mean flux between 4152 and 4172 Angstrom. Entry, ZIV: 0.17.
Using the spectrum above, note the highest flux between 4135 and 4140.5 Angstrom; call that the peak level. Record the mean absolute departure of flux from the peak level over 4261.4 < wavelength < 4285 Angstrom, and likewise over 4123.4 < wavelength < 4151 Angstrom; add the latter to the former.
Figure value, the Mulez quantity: 2.42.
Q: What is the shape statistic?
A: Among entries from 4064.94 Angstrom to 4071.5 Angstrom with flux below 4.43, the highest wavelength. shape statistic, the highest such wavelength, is 4071.03 Angstrom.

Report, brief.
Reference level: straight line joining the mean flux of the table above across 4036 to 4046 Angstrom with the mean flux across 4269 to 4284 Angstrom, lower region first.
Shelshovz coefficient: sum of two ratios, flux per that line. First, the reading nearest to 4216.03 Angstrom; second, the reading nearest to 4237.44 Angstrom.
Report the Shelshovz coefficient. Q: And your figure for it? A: 1.97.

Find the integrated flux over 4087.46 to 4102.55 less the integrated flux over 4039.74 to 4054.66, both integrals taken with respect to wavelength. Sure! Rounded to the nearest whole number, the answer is -7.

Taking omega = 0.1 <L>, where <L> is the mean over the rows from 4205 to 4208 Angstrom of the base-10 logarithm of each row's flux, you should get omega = 0.070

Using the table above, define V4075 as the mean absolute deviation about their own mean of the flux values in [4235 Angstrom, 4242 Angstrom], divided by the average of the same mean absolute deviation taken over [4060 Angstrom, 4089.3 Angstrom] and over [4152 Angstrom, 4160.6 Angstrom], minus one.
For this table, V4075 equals -0.25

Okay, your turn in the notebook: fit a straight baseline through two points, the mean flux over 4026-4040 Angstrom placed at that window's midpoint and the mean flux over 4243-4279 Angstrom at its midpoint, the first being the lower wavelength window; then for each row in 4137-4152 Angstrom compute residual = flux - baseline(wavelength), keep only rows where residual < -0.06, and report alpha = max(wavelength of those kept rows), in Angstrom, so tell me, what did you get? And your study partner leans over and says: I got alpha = 4151.49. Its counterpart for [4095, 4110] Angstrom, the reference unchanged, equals 4109.64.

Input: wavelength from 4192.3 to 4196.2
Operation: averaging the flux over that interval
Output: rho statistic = 5.47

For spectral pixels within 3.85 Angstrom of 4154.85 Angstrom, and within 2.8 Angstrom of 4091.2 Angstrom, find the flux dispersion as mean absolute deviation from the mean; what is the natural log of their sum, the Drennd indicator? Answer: 0.49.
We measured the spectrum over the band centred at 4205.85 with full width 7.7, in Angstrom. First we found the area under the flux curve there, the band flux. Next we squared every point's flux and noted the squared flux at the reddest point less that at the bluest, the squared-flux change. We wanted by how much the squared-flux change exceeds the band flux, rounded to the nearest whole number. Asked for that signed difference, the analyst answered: -33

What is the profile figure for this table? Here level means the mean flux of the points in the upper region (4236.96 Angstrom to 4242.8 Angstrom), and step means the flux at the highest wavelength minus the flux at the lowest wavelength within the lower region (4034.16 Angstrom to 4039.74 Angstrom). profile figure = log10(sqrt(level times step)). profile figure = 0.3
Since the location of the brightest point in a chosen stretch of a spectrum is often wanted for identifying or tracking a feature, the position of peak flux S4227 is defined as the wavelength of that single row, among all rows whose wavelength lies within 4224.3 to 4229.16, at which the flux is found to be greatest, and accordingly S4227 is 4226.72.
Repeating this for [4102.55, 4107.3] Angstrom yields 4105.86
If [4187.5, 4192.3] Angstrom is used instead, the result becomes 4188.94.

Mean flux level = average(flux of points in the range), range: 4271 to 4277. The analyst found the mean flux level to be 4.38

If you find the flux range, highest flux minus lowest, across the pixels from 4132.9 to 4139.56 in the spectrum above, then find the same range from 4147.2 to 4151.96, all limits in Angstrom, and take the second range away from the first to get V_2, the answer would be 1.2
